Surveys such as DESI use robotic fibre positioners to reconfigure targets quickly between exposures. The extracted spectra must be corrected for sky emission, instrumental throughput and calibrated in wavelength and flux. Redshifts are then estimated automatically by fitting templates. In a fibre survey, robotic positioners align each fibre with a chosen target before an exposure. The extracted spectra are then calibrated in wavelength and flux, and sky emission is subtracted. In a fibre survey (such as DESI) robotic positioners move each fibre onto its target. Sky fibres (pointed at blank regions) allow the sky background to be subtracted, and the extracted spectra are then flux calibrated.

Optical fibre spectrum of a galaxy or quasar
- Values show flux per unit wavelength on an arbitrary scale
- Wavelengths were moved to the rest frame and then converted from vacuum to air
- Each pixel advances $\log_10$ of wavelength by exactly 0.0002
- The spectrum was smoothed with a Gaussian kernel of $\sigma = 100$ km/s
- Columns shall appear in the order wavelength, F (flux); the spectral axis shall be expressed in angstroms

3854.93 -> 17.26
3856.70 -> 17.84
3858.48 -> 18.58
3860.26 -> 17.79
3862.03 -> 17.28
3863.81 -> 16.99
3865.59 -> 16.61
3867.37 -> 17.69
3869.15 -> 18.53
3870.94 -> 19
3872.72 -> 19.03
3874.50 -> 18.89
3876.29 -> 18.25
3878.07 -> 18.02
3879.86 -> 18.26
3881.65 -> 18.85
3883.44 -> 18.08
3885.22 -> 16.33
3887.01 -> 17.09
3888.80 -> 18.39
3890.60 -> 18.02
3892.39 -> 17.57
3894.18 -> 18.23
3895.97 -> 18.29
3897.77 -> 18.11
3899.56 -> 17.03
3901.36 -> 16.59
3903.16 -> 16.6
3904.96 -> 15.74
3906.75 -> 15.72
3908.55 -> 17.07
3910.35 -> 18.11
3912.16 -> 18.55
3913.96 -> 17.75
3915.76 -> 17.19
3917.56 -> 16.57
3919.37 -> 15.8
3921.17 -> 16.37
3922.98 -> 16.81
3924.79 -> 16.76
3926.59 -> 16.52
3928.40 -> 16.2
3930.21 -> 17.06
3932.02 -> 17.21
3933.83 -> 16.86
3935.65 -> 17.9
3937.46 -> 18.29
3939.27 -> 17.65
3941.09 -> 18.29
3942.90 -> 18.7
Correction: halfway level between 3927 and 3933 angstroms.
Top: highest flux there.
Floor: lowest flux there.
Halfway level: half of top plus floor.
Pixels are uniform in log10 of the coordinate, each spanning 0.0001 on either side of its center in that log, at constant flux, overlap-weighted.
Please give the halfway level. 16.7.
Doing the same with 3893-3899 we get 18.2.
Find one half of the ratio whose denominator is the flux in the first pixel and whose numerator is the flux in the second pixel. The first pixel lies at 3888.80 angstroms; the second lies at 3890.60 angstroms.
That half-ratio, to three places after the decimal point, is 0.490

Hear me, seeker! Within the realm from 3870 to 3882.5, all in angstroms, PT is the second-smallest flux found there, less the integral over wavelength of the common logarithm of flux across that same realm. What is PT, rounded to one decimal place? 2.4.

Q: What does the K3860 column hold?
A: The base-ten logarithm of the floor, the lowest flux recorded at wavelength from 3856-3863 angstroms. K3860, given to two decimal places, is 1.24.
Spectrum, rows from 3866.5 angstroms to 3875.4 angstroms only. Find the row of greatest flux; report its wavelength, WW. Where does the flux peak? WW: 3872.72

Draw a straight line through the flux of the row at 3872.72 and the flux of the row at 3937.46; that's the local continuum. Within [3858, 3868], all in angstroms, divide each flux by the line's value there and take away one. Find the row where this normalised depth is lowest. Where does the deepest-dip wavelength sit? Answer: 3865.59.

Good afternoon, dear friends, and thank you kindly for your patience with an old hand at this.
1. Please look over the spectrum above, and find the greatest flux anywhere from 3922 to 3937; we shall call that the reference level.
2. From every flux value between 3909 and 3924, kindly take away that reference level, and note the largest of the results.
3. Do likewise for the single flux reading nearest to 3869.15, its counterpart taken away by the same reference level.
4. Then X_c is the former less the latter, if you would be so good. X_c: 0.0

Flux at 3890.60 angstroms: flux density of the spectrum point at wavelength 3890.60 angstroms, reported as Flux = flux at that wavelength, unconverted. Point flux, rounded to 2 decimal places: 18.02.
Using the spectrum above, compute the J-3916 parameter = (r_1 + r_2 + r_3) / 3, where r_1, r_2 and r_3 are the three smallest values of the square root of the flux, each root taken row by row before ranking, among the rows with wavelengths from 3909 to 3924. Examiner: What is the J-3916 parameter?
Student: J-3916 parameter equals 4.03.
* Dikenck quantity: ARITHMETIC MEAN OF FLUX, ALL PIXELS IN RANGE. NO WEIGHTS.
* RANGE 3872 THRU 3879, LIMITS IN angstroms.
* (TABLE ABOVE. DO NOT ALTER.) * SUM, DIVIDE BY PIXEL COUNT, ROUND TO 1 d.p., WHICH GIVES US 18.5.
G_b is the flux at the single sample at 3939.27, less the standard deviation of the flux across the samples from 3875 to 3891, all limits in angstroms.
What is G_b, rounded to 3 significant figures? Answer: 16.9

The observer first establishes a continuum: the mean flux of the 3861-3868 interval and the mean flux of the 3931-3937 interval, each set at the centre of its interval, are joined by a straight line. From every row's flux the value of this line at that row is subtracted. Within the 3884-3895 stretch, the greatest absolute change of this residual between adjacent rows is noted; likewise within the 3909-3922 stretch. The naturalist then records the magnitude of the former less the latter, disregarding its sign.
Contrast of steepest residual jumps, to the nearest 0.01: 0.49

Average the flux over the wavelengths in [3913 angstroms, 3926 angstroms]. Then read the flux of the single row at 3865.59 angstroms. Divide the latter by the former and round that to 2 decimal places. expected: 0.99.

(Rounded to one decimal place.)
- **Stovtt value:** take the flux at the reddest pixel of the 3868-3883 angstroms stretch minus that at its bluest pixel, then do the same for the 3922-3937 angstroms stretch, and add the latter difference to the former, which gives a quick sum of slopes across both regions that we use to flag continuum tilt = 1.4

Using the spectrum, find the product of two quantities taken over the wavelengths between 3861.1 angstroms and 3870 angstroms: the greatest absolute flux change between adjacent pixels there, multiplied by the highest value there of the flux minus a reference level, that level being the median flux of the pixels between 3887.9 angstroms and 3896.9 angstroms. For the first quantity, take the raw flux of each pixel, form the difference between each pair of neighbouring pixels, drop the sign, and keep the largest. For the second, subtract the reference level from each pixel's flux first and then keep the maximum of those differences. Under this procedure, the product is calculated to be 0.32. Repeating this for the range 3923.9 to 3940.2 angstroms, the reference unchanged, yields 0.06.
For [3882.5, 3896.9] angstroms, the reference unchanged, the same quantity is 0.28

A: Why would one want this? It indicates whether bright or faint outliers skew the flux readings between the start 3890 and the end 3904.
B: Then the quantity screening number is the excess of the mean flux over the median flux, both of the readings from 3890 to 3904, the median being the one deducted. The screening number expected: -0.24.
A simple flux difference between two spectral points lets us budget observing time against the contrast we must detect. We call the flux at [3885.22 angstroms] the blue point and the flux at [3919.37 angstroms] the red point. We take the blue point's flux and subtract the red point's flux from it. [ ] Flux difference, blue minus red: 0.5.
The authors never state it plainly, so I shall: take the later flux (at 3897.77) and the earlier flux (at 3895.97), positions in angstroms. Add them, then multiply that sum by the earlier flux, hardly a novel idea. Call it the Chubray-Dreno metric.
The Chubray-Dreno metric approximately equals 666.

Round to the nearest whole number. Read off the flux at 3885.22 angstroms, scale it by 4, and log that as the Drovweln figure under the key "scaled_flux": 65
